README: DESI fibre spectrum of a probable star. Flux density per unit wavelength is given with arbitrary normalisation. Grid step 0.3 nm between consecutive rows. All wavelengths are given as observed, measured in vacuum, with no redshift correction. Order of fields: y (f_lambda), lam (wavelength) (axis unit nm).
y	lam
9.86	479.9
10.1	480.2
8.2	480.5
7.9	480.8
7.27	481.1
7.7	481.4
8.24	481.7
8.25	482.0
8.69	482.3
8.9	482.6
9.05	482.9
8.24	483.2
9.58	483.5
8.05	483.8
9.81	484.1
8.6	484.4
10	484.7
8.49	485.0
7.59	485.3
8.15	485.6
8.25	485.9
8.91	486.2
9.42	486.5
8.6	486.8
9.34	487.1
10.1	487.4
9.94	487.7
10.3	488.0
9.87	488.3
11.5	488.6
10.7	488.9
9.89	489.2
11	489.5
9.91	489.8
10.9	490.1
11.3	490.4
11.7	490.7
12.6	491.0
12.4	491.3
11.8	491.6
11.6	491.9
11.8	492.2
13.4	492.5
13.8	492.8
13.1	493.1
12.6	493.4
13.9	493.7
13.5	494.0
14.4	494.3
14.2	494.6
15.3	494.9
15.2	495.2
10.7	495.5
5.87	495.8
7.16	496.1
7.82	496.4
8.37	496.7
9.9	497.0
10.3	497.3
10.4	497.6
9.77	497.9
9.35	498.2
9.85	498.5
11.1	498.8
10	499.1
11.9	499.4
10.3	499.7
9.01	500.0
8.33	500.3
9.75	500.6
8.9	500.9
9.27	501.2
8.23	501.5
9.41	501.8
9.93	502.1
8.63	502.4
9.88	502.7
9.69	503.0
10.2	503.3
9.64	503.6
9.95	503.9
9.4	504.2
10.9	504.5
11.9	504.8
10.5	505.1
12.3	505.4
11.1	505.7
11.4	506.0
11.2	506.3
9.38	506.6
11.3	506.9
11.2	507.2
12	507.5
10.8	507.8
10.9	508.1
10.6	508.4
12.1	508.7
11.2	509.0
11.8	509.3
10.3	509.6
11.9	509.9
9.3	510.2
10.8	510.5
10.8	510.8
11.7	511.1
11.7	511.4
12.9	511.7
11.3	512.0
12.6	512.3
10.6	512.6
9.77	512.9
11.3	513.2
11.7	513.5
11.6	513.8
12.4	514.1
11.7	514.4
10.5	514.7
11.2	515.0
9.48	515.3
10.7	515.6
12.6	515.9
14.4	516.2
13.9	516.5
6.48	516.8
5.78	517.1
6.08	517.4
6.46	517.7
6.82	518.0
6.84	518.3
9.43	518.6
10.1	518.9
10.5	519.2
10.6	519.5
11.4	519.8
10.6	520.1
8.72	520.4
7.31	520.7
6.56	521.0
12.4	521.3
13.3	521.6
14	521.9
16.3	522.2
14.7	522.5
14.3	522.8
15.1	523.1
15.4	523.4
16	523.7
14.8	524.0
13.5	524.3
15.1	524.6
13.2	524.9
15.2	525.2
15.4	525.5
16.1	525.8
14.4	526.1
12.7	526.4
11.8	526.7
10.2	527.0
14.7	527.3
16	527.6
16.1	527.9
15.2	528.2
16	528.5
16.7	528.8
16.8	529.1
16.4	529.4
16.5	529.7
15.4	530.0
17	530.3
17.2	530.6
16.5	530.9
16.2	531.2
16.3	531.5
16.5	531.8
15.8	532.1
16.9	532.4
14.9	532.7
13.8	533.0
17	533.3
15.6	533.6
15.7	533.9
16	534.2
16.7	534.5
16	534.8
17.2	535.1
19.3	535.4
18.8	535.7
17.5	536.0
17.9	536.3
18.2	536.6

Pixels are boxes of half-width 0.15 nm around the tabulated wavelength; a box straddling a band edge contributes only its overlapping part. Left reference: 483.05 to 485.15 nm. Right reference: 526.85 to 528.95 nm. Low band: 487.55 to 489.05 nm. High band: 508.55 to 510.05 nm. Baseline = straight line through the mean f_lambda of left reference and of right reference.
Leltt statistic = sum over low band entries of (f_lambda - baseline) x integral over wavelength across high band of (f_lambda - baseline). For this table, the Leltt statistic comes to -7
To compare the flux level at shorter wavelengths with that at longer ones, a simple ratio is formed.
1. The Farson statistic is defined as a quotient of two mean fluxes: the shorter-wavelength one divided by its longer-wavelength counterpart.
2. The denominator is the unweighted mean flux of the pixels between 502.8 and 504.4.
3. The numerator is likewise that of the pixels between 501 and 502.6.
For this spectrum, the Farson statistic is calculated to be 0.93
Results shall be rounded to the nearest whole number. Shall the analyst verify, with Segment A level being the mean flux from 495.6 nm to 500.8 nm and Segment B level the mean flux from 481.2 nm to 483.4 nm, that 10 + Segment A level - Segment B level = 11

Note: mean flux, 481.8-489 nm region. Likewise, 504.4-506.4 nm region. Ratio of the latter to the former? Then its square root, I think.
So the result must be 1.11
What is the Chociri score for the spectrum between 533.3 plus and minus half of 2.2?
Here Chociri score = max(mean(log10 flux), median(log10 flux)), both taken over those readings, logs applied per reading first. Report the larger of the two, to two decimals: 1.20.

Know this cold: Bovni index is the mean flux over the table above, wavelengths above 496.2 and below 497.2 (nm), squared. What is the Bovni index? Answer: 76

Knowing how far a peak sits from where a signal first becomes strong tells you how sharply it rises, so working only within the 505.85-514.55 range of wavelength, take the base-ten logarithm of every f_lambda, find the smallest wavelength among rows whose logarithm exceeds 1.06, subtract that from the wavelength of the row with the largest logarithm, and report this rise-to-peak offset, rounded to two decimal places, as 4.20 nm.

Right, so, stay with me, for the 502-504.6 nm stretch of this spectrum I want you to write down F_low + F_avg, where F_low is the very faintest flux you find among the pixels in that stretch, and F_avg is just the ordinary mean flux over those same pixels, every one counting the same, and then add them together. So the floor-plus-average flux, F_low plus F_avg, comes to 18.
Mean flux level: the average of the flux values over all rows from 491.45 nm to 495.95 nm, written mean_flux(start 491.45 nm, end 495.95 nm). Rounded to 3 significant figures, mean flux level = 12.7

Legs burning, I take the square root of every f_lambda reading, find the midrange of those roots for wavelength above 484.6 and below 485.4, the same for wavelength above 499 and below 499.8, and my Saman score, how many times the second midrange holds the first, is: 1.12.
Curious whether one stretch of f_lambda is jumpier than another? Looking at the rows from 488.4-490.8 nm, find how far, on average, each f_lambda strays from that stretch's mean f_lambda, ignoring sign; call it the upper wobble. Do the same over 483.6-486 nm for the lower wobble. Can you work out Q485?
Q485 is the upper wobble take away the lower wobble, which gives -0.12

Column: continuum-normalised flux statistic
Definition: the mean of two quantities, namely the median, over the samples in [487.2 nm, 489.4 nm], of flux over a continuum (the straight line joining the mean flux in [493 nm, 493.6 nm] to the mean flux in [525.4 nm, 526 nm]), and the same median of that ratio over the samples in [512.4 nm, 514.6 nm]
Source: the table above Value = 0.80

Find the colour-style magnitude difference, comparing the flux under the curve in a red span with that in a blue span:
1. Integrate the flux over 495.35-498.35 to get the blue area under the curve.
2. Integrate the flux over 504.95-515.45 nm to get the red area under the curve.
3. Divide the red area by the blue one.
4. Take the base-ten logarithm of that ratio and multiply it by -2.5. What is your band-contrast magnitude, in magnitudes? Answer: -1.6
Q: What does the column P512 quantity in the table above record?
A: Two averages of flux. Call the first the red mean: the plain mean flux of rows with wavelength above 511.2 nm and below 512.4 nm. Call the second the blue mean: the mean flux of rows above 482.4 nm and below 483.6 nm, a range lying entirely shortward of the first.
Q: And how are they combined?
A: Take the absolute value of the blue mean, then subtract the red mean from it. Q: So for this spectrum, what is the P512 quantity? -3.2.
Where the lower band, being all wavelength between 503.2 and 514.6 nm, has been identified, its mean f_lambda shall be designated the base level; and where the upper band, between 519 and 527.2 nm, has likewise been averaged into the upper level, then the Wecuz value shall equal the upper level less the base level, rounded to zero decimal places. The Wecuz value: 2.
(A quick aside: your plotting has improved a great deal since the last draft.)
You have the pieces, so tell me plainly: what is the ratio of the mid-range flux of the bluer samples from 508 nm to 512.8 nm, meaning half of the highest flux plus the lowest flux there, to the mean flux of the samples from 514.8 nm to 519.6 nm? 1.2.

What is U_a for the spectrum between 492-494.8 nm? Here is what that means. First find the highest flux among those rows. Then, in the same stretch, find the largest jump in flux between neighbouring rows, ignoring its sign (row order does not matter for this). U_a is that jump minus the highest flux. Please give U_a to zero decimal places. -13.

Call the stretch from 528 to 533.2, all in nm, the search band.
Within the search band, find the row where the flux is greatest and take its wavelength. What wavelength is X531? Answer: 530.6 nm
